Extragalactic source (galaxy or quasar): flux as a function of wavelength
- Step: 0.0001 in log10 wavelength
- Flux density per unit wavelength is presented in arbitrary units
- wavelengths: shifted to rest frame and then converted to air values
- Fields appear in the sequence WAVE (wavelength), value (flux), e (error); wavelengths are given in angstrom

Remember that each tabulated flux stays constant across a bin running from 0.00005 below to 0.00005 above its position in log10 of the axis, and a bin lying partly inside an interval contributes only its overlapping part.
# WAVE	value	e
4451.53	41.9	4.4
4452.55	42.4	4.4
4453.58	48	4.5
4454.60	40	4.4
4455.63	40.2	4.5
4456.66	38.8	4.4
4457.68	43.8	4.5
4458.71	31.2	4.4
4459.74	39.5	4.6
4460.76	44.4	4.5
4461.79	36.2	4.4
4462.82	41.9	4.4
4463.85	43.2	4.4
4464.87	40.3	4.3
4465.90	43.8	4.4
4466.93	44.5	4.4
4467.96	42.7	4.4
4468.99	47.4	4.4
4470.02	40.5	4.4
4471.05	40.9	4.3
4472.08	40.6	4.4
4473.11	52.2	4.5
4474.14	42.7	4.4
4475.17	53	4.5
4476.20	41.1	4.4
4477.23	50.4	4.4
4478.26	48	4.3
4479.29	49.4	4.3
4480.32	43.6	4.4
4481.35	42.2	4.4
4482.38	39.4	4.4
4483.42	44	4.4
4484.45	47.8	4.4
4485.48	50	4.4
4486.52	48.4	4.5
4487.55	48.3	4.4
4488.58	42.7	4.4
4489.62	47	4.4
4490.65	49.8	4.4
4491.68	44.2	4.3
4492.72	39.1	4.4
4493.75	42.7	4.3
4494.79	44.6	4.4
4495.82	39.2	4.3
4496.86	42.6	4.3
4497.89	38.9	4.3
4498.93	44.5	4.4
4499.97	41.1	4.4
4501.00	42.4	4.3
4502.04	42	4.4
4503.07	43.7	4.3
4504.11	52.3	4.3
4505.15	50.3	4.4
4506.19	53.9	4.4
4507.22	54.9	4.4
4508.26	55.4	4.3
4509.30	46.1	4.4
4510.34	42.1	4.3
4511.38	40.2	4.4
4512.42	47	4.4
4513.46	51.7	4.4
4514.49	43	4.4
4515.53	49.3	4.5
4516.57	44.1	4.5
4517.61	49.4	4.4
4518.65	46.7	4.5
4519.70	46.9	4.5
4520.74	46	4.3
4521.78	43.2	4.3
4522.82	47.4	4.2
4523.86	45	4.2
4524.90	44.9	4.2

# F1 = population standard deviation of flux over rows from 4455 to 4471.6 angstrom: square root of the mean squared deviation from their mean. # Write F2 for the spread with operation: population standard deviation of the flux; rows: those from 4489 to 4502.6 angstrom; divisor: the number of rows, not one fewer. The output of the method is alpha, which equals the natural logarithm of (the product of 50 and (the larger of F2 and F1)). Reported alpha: 5.213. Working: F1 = 3.67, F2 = 3.0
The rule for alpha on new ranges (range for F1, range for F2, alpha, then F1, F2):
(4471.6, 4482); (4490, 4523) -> 5.427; 4.53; 4.5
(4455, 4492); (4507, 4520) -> 5.433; 4.58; 4.5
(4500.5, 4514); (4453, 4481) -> 5.573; 5.27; 4.8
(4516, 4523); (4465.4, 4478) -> 5.399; 1.92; 4.4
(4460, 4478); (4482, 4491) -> 5.388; 4.38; 3.4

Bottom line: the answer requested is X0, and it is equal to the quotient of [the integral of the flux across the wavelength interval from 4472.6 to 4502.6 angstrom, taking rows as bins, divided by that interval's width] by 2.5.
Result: 18.0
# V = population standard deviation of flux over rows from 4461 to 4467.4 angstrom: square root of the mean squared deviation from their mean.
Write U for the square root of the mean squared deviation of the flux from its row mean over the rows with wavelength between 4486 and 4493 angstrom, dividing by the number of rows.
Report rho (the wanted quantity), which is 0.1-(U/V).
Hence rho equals -1.2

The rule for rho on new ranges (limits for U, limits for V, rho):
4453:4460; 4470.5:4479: -0.8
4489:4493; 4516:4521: -2.2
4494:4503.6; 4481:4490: -0.5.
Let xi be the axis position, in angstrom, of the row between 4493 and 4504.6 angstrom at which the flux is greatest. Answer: 4504.11 angstrom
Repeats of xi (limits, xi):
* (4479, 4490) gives 4485.48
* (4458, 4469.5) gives 4468.99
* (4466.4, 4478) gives 4475.17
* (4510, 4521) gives 4513.46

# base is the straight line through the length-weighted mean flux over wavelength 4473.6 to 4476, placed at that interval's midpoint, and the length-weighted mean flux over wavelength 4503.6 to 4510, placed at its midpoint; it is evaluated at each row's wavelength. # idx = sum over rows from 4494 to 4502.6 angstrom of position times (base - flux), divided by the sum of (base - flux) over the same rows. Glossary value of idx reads 4498.5 angstrom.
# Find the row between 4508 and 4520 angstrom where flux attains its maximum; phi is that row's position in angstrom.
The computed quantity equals 4508.26 angstrom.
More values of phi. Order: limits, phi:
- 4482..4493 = 4485.48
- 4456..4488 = 4475.17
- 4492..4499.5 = 4494.79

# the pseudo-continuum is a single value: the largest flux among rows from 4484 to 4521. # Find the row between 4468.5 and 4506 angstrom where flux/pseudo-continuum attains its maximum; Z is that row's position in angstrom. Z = 4475.17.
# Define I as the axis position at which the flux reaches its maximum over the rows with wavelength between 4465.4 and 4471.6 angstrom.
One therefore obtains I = 4468.99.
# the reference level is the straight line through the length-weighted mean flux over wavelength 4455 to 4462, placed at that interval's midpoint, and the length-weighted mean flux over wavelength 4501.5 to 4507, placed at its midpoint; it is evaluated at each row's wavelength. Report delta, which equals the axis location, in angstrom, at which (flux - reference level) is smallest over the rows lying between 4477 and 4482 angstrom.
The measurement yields 4481.35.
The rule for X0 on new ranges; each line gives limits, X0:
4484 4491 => 19.1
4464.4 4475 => 17.5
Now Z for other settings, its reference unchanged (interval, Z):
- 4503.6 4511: 4508.26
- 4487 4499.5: 4490.65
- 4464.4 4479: 4475.17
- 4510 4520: 4513.46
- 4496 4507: 4506.19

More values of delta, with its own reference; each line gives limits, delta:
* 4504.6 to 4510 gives 4509.30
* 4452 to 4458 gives 4456.66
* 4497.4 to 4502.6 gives 4497.89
